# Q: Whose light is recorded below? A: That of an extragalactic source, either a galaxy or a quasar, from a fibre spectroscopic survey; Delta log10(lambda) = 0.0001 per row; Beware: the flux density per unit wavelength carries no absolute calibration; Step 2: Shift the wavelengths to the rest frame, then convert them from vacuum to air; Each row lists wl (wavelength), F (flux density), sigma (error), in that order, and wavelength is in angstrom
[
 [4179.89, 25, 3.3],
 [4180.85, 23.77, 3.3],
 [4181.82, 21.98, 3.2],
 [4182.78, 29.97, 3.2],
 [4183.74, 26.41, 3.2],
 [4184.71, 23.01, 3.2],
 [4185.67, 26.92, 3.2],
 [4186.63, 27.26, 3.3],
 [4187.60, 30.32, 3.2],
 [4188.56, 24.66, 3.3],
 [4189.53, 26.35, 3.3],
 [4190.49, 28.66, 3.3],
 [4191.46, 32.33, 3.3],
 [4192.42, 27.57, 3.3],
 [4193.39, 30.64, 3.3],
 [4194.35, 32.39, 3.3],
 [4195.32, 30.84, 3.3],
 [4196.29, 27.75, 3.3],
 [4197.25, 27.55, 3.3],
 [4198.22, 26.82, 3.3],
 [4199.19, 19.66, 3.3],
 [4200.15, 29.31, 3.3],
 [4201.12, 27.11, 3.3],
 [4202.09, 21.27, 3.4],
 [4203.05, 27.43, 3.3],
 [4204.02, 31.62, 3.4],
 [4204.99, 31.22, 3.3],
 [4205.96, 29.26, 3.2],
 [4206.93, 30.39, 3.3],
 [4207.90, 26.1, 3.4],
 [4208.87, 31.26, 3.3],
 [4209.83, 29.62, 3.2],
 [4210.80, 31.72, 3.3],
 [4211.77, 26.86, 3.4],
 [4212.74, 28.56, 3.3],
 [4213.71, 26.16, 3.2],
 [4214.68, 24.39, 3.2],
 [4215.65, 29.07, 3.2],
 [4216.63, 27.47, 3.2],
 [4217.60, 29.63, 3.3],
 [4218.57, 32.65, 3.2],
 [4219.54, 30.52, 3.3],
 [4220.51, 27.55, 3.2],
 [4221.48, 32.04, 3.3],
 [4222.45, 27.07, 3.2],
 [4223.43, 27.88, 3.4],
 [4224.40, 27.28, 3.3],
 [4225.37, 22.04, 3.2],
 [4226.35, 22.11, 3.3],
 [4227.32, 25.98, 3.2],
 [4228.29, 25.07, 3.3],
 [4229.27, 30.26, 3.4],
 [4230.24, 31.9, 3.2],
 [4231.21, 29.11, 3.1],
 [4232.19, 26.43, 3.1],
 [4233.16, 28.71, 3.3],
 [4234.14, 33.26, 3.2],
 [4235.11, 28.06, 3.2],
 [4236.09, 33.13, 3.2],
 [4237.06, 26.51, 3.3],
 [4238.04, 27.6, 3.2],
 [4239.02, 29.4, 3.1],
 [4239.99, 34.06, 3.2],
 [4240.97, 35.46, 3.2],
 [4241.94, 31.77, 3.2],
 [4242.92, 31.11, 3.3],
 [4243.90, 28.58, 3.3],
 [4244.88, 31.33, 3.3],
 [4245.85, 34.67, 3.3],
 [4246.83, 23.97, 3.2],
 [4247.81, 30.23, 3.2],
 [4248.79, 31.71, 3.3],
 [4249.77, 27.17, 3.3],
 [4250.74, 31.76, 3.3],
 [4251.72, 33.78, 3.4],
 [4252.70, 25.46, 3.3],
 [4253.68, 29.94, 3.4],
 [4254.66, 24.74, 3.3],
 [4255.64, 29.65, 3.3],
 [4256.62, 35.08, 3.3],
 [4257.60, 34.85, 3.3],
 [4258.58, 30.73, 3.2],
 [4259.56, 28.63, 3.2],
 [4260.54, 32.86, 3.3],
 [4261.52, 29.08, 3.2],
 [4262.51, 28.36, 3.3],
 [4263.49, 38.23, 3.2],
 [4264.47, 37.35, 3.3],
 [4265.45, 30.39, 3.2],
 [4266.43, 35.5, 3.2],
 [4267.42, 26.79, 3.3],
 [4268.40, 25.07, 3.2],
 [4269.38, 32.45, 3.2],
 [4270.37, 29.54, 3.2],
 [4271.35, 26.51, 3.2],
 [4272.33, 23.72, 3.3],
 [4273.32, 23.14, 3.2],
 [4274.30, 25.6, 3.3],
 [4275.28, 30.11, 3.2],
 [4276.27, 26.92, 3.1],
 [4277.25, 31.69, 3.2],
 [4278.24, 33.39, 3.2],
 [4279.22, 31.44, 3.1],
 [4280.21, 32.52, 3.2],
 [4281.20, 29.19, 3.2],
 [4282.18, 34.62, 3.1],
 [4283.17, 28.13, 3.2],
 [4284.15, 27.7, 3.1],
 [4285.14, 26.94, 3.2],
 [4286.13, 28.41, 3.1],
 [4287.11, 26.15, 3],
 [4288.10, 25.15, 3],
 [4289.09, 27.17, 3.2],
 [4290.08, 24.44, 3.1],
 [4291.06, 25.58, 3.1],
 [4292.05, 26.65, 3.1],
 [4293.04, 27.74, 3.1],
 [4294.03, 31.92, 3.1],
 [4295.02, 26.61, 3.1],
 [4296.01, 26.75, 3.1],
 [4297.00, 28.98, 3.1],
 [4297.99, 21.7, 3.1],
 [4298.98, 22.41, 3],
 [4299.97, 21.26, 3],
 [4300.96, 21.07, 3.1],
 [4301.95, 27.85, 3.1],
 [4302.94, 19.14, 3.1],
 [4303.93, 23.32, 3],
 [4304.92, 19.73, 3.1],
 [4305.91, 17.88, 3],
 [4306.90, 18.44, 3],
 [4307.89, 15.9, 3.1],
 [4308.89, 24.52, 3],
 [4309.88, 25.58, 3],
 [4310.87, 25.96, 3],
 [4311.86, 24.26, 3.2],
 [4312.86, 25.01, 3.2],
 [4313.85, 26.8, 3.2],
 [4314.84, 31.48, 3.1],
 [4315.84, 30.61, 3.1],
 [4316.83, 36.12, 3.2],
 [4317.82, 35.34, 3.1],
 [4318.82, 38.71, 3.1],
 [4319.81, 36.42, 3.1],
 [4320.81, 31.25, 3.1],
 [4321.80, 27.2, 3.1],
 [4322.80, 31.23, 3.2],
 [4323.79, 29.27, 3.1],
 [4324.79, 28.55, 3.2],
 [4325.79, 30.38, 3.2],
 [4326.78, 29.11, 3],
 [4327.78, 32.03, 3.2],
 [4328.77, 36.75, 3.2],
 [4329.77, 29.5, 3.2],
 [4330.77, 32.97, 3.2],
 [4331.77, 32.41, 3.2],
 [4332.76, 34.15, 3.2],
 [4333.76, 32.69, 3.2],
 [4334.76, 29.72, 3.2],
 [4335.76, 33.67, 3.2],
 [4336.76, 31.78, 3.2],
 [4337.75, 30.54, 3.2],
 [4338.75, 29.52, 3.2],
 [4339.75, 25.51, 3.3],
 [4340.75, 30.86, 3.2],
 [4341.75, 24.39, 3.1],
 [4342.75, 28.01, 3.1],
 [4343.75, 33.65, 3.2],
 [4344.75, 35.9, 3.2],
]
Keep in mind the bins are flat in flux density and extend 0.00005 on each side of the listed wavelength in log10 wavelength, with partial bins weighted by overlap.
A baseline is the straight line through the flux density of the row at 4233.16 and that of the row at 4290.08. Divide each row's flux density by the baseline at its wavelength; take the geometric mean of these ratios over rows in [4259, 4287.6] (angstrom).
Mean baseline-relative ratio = 1.15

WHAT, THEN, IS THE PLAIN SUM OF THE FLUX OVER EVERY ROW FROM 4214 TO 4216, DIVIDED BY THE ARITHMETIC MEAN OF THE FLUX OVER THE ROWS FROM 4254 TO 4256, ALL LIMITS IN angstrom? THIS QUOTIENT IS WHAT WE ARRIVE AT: 2.0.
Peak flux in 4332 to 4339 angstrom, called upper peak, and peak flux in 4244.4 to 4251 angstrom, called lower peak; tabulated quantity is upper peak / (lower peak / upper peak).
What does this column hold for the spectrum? 34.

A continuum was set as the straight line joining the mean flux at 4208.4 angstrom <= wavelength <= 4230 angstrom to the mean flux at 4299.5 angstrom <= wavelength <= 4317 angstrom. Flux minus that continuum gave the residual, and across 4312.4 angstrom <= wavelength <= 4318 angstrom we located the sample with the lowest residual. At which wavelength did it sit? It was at 4312.86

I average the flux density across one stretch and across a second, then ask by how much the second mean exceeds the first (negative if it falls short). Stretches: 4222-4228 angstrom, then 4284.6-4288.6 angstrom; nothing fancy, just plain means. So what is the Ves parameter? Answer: 1.3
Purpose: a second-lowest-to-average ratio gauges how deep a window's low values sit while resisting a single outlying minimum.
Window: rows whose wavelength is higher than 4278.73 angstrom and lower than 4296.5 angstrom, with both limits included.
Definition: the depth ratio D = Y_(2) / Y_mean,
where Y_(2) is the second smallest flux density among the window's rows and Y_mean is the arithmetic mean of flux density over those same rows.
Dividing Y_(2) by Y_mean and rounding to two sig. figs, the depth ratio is 0.89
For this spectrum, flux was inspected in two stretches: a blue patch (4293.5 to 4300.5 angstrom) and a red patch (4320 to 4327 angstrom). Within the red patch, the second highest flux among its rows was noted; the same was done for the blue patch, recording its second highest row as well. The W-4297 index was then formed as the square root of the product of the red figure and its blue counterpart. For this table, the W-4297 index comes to 30.1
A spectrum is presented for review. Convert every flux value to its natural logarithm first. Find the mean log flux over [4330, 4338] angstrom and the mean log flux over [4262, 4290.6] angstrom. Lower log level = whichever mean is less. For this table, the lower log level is 3.365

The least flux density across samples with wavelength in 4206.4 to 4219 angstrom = 24.39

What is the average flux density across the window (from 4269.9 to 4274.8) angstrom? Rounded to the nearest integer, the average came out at 26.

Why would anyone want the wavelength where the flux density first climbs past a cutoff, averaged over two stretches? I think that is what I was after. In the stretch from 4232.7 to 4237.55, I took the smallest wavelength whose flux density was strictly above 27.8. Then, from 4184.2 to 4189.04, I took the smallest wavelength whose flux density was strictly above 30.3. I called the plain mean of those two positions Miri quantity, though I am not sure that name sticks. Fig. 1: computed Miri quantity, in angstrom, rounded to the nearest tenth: 4210.4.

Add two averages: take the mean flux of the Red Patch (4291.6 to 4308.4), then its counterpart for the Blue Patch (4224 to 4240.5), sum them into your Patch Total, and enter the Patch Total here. 51.7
